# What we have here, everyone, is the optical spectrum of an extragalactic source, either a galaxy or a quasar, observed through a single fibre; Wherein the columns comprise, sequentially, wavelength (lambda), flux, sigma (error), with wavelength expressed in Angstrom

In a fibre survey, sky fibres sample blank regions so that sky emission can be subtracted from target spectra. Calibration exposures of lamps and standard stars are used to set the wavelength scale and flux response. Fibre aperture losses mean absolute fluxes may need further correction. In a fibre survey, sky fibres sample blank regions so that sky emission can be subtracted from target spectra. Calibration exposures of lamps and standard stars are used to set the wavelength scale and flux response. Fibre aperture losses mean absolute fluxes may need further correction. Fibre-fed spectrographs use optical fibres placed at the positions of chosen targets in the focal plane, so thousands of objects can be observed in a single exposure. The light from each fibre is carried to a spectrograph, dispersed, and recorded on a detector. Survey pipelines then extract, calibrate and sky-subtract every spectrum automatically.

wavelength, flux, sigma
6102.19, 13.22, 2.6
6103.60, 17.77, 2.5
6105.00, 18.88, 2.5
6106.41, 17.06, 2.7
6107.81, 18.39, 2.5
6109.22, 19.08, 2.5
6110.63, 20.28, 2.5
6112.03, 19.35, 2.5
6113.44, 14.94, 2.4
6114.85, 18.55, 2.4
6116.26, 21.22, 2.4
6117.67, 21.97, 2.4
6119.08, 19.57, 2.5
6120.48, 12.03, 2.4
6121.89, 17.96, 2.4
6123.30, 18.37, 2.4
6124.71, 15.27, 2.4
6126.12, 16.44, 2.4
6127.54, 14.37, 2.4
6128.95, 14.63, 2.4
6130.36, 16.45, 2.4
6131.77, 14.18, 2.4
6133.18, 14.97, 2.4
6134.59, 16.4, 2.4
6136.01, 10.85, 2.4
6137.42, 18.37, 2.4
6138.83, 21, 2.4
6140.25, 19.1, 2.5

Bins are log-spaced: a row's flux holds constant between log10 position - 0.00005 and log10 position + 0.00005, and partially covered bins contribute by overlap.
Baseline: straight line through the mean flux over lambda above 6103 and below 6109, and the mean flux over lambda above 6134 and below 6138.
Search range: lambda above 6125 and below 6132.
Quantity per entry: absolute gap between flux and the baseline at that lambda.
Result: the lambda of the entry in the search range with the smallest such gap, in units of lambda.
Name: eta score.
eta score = 6126.12 Angstrom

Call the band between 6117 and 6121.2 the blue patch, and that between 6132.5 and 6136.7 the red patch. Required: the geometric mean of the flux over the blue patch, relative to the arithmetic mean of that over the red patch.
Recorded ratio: 1.23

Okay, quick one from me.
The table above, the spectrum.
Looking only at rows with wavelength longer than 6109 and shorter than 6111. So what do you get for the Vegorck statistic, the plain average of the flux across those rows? 19.7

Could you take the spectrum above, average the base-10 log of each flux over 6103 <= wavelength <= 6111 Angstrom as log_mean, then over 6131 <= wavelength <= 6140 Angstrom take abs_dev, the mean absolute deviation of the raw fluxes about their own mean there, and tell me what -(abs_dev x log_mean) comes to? -3.33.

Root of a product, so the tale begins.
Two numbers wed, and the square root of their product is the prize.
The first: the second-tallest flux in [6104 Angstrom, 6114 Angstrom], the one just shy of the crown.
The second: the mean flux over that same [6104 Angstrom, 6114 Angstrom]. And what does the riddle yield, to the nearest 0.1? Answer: 18.8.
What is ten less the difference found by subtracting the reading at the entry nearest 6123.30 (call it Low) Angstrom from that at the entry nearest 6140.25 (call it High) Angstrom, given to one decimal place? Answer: 9.3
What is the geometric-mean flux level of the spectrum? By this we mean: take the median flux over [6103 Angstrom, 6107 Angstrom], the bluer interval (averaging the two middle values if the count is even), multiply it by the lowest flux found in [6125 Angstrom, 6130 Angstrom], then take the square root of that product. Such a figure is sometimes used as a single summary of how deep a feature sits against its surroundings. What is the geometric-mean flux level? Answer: 16.0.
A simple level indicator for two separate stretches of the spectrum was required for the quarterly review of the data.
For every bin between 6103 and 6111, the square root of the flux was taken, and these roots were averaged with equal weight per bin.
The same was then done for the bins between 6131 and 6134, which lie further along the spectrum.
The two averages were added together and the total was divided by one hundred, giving 0.081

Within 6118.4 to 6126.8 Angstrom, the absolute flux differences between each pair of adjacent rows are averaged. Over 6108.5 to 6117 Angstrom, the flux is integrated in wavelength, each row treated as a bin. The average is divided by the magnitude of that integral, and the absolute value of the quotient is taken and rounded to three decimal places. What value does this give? 0.023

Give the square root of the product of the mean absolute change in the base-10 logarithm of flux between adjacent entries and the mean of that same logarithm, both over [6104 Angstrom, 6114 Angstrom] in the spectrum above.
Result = 0.23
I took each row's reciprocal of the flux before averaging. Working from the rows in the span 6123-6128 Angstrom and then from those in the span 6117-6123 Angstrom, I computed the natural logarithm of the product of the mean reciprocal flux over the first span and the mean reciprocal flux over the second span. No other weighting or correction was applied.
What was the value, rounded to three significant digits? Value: -5.60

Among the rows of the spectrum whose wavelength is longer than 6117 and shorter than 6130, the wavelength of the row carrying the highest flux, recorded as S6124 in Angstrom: 6117.67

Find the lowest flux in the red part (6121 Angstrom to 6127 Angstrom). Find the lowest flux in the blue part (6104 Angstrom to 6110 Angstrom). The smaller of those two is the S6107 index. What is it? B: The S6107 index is 15.3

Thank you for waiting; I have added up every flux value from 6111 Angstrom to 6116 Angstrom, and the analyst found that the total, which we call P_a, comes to 53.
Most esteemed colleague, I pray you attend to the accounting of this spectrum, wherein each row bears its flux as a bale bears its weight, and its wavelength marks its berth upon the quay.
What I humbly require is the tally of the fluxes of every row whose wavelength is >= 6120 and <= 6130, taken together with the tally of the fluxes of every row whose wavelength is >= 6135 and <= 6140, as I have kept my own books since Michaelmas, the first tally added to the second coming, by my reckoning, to 159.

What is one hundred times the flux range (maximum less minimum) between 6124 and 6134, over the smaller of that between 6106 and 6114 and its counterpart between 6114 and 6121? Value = 43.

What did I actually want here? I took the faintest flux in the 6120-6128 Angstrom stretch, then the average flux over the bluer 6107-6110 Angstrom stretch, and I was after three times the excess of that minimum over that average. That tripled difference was -20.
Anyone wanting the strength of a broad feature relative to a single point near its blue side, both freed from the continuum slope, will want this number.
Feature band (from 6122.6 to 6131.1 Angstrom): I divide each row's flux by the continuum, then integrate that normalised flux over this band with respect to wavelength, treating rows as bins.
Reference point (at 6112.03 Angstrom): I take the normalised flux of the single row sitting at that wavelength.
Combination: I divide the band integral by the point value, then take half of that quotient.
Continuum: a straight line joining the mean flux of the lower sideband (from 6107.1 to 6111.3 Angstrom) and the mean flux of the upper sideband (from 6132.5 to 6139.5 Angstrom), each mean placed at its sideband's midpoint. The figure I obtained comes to 3.8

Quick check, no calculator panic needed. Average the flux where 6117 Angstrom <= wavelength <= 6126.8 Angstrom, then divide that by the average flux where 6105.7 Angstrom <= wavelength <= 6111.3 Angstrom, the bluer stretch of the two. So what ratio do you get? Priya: 0.93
